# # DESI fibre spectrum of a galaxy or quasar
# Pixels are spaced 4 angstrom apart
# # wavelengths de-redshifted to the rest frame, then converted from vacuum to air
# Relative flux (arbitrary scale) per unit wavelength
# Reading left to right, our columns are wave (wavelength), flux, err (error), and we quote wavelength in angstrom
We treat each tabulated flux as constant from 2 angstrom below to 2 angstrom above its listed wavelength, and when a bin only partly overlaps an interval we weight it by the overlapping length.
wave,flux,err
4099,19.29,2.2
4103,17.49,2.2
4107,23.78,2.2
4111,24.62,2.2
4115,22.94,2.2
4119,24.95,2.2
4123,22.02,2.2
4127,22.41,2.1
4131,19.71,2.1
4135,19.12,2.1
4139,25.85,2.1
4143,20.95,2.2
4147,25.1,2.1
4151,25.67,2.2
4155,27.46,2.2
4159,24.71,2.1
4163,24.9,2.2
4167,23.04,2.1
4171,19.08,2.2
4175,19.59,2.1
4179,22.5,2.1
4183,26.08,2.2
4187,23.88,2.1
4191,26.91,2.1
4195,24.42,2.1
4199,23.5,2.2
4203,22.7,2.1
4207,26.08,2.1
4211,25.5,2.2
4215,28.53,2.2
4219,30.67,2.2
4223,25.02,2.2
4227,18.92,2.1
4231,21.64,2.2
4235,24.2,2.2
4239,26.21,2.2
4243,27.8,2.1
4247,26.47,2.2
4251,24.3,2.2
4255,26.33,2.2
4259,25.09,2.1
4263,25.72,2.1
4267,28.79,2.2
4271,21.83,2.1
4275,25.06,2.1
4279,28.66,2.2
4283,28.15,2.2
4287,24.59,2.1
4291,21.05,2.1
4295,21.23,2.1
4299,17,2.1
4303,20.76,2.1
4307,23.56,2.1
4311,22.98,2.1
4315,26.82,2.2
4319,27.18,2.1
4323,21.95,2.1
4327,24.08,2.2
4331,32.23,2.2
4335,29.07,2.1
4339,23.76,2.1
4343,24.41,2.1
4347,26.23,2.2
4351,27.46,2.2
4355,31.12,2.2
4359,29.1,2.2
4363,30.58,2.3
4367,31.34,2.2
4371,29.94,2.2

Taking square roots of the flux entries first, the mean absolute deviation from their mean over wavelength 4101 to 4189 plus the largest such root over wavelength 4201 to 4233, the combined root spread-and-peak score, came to 5.77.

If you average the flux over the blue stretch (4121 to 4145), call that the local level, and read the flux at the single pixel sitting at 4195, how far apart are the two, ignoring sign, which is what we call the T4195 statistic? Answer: 2.7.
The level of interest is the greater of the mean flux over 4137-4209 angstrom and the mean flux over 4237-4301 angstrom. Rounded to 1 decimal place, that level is 24.9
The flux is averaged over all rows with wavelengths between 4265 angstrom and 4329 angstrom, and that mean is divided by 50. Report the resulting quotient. 0.48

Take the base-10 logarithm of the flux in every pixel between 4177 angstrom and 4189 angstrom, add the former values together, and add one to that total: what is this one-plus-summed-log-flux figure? 5.15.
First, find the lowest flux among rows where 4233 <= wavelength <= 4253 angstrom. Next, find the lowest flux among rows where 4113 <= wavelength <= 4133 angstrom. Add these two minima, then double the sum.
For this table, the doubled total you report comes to 88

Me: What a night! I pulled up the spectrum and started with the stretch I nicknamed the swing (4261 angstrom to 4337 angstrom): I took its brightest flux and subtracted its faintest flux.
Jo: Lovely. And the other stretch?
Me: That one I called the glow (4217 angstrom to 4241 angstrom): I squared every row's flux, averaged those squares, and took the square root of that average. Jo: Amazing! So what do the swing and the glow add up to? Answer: 40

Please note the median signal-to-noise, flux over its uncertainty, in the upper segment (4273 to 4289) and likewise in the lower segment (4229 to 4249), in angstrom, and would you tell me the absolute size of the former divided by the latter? 1.04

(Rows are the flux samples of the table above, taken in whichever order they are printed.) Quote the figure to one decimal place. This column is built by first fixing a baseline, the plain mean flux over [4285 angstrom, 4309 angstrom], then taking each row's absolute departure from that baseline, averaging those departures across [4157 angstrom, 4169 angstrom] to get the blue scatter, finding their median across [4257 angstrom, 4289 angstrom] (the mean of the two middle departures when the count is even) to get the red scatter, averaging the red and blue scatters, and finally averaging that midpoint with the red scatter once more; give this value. 3.7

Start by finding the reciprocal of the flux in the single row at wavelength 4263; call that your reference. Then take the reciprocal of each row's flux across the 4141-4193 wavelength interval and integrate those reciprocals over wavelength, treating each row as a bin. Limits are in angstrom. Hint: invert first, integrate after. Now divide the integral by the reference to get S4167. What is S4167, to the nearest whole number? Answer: 57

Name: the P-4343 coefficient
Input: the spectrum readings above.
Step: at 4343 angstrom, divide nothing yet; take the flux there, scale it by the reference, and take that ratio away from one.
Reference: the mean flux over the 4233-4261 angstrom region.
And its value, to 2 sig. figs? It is 0.053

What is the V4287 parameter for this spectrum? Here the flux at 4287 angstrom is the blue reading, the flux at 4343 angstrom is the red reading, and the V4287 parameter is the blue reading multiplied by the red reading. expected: 600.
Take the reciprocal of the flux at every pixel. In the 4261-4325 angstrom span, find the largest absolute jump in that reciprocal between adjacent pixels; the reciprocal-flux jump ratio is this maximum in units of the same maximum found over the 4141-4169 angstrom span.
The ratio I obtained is 1.5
